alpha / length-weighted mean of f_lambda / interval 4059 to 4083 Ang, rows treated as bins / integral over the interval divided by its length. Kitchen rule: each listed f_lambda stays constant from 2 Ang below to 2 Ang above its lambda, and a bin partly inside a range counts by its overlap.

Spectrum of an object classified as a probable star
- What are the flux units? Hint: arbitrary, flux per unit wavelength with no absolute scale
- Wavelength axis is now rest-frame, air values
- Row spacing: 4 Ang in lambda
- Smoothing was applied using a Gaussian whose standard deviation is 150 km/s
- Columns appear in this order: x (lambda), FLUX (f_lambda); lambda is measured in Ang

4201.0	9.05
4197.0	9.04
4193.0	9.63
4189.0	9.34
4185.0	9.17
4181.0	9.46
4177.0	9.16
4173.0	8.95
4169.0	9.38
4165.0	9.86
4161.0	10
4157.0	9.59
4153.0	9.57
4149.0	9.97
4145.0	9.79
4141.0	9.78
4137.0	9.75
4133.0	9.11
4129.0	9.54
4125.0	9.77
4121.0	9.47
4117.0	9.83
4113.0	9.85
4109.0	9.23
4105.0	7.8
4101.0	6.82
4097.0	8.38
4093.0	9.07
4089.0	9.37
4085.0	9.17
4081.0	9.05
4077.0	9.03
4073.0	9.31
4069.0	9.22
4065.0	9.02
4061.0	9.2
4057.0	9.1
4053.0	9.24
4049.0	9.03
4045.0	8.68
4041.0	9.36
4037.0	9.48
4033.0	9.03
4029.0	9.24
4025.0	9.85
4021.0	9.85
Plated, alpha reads 9.14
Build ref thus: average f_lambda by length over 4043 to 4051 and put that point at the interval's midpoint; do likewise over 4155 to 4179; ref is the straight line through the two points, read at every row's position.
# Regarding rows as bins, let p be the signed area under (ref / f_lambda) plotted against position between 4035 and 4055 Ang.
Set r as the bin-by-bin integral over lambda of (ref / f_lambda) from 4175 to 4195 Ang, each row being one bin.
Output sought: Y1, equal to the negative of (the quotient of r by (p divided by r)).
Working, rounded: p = 19.3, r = 20.5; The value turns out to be -21.7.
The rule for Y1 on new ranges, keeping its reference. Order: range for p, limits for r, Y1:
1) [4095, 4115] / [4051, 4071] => -17.2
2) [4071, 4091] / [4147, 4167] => -18.9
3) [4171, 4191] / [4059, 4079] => -18.5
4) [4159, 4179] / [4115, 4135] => -18.8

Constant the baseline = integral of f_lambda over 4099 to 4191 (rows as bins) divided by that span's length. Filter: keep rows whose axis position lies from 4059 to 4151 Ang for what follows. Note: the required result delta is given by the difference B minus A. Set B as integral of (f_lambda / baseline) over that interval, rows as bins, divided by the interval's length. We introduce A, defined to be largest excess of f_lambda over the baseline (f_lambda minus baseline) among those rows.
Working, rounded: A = 0.61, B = 0.98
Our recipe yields 0.37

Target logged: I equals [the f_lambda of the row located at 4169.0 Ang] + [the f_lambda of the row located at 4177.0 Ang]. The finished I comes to 18.5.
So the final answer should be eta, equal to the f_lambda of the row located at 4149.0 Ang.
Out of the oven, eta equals 9.97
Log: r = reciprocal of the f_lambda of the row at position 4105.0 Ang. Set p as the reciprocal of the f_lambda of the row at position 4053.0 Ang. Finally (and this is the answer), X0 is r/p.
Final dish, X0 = 1.18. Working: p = 0.108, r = 0.128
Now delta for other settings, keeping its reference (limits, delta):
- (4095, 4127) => 0.46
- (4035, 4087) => 0.85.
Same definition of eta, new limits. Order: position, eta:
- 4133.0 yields 9.11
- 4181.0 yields 9.46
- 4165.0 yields 9.86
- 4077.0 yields 9.03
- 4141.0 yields 9.78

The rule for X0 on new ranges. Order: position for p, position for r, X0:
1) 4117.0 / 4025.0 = 1.00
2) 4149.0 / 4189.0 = 1.07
